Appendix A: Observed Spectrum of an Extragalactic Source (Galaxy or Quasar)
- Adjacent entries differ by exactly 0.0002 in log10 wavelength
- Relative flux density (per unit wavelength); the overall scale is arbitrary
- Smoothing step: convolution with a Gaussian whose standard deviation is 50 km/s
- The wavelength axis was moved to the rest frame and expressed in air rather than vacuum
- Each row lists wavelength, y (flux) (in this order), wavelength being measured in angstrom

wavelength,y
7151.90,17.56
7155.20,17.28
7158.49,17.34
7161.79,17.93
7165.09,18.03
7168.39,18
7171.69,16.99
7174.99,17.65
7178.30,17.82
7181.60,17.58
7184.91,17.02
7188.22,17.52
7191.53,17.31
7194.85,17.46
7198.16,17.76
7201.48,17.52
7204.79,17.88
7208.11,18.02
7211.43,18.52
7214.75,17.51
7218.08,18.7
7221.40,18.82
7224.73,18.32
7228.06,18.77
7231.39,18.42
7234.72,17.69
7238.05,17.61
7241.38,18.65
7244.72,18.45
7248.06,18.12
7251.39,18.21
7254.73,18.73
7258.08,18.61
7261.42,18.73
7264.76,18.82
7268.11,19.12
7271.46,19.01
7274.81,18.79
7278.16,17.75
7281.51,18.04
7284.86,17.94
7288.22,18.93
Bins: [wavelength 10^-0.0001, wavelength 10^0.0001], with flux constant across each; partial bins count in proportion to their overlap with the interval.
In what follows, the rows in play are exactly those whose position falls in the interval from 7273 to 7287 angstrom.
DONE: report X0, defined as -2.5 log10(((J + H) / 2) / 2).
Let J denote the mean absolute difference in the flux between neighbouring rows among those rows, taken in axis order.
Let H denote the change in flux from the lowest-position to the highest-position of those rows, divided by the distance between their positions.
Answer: 2.52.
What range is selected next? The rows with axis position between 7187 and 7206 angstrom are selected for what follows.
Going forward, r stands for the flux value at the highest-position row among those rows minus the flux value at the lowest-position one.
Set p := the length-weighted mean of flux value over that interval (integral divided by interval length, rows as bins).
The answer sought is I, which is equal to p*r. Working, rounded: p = 17.57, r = 0.36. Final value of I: 6.3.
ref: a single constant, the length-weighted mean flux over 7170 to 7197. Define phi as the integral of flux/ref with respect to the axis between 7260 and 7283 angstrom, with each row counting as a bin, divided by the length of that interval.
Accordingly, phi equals 1.07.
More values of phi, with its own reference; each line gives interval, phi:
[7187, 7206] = 1.01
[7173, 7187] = 1.00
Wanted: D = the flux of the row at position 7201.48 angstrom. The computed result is 17.52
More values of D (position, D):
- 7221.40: 18.82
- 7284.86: 17.94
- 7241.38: 18.65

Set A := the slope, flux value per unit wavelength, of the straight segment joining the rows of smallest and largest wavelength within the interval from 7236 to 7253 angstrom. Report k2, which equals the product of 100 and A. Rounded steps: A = 0.04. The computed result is 4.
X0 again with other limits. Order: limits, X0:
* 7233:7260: 2.56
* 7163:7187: 2.52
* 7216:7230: 2.60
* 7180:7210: 2.73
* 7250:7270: 2.87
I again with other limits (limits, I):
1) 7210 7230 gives 4.6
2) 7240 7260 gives -0.7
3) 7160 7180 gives -2.0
